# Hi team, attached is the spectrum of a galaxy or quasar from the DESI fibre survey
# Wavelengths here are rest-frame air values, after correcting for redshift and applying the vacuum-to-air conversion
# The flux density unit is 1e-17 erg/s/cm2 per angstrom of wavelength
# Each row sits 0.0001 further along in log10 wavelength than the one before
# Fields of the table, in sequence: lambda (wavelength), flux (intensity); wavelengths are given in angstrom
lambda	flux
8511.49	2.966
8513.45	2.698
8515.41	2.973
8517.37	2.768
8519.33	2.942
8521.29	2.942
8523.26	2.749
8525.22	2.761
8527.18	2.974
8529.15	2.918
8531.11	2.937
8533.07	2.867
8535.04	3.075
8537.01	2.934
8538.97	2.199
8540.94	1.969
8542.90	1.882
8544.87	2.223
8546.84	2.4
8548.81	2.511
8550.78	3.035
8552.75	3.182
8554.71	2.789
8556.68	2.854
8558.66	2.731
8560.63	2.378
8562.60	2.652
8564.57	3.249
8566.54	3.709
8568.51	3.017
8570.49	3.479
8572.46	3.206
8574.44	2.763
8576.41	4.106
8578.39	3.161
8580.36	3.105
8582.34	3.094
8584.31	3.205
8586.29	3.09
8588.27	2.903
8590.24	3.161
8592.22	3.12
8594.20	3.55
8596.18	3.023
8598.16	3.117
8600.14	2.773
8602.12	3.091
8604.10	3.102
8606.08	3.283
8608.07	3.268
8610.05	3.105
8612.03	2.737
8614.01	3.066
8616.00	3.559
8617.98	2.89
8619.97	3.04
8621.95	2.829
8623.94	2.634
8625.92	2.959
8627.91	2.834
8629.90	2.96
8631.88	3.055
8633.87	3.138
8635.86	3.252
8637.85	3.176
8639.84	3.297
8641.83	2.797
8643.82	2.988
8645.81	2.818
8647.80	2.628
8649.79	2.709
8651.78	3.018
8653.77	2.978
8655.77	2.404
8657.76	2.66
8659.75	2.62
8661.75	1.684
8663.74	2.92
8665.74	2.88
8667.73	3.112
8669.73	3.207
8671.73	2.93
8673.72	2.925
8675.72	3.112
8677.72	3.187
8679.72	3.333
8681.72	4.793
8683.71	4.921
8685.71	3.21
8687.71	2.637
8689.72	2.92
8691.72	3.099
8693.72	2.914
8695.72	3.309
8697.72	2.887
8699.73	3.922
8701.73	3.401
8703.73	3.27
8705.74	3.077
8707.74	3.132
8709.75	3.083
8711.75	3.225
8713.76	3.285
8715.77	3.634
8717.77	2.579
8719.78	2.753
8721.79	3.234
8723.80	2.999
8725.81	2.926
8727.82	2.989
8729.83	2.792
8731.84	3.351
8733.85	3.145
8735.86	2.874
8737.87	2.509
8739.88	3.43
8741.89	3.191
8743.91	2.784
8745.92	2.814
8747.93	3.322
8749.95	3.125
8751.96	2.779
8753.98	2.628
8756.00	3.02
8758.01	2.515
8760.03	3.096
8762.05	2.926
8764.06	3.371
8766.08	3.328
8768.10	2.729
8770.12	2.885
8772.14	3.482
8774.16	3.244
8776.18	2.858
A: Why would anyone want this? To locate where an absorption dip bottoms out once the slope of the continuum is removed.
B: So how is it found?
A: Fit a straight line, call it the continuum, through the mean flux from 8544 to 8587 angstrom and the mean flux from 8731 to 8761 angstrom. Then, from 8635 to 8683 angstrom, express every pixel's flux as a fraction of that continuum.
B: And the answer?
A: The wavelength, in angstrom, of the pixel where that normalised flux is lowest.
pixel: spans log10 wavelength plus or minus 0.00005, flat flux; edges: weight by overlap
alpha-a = 8661.75 angstrom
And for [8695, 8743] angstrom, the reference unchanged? 8737.87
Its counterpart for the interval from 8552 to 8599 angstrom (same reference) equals 8560.63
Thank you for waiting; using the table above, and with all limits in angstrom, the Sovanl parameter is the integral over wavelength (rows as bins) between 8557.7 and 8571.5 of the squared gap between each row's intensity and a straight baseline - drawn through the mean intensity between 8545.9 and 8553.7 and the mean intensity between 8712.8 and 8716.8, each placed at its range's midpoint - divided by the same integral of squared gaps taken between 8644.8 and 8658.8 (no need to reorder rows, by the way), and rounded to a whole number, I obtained 1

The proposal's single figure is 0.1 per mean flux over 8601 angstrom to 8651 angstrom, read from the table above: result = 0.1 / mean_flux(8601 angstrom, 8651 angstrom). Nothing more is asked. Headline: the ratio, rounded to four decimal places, 0.0332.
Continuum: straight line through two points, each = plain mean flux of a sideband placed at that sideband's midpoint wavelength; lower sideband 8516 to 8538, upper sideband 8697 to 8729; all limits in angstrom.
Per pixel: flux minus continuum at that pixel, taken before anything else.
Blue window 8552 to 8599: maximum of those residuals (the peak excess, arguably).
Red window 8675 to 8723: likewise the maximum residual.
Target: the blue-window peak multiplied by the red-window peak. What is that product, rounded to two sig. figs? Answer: 2.1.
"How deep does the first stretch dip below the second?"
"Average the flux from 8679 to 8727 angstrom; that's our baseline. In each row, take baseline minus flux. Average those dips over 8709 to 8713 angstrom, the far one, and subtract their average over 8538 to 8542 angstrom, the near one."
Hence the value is -1.1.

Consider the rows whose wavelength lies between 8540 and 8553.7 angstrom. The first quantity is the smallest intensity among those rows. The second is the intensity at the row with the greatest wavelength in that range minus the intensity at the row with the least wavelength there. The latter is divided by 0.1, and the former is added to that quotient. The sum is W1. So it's 14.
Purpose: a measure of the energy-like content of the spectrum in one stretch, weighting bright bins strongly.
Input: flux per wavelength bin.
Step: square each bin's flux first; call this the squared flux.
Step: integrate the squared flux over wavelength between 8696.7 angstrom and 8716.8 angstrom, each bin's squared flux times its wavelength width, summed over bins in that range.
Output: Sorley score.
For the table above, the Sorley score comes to 219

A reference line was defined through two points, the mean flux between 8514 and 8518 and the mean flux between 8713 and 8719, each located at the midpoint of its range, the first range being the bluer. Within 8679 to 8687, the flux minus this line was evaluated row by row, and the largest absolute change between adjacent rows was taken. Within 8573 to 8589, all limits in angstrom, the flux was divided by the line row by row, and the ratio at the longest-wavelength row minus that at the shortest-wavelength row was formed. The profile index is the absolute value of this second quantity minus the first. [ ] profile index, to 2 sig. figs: 1.7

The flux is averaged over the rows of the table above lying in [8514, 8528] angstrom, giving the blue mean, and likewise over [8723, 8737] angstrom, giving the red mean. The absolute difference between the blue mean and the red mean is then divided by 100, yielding 0.0014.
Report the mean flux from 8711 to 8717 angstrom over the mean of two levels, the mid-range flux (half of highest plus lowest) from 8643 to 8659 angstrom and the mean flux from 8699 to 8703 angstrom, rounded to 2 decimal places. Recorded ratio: 1.06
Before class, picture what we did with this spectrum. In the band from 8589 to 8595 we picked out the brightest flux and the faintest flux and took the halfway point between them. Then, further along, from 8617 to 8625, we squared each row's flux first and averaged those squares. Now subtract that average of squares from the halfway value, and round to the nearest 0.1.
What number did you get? -4.8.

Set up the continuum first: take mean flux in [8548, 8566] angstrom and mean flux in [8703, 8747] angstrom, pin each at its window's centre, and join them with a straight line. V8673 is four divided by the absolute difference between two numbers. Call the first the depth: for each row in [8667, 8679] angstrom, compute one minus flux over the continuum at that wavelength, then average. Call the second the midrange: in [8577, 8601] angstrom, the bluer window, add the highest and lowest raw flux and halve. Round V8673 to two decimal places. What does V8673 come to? 1.25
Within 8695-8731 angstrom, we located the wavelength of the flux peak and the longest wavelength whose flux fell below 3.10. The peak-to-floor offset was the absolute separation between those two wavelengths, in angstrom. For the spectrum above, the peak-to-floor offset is 30.1 angstrom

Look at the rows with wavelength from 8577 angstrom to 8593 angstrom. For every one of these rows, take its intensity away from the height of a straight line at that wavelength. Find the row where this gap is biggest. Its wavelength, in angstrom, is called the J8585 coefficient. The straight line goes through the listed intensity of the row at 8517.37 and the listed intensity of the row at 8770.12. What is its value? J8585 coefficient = 8588.27 angstrom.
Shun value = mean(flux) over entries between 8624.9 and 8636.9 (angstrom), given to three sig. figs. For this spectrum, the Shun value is 3.03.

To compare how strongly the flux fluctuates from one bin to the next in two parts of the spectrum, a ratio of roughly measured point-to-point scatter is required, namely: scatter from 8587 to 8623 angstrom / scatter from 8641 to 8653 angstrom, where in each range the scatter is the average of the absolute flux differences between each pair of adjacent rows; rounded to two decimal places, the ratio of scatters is 1.44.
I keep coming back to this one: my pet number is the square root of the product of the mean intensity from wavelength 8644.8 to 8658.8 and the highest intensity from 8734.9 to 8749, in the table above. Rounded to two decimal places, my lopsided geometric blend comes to 3.07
